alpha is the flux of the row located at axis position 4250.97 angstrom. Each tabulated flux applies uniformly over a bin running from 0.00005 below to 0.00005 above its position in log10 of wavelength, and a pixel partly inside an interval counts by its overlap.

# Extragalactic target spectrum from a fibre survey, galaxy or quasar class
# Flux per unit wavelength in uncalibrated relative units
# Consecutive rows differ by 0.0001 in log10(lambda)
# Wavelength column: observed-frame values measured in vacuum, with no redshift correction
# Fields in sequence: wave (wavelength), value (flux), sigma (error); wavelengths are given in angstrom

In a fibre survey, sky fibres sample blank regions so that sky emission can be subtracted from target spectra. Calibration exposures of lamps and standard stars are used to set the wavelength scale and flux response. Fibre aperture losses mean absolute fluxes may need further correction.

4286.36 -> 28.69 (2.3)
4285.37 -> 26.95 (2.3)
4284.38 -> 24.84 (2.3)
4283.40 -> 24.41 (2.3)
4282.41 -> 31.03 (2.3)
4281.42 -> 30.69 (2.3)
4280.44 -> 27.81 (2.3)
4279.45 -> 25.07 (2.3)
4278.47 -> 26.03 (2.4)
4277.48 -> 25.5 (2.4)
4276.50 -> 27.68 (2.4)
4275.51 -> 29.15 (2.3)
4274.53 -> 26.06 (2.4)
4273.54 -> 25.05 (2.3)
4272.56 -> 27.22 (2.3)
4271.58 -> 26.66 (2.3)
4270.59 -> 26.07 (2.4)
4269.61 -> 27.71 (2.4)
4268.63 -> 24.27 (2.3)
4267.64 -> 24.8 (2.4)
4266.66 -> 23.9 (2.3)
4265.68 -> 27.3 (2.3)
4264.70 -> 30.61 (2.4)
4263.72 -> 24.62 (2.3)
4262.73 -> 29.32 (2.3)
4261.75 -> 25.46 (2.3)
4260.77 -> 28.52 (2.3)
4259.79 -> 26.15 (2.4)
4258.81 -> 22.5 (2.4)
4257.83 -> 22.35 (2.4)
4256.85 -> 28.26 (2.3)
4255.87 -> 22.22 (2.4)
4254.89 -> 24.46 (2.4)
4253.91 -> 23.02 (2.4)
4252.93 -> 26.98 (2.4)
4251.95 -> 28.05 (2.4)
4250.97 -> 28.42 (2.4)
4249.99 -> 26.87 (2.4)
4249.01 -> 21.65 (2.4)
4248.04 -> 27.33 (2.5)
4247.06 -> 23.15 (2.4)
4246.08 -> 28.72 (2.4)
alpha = 28.42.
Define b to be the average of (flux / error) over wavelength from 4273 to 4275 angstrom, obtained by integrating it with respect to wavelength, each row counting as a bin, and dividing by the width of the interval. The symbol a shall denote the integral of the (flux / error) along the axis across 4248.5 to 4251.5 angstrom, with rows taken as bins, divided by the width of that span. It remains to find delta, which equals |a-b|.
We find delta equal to 0.2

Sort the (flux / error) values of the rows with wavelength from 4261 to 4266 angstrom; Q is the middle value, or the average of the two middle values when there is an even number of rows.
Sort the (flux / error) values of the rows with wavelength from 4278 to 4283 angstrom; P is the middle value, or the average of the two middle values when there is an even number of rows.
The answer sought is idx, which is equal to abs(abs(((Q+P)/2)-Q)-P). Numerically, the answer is 12.0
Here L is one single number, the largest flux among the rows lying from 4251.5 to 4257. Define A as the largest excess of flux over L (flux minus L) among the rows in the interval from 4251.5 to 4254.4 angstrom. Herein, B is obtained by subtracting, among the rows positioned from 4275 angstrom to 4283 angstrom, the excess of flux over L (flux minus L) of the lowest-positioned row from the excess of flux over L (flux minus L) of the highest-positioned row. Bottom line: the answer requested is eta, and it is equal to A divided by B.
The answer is -0.1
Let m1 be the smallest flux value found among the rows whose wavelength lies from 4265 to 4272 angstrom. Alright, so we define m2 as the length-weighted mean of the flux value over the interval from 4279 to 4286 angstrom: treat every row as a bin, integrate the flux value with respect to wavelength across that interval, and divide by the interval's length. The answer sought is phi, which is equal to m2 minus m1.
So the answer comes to 3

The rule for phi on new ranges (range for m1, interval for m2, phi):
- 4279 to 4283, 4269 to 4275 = 1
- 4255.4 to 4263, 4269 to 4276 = 5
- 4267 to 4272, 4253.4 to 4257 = 0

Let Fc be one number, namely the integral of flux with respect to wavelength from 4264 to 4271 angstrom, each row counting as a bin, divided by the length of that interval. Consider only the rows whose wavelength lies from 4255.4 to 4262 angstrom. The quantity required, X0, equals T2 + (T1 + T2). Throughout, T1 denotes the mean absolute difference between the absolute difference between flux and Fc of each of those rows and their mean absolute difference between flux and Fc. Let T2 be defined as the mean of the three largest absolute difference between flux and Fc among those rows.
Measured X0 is 9.3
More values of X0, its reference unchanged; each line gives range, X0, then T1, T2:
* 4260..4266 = 7.2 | 0.97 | 3.1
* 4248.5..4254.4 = 8.0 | 1.25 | 3.4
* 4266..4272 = 4.8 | 0.70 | 2.0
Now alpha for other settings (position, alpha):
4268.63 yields 24.27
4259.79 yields 26.15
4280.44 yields 27.81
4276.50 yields 27.68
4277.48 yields 25.5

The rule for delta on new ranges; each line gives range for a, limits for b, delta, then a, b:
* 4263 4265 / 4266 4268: 1.2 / 11.7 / 10.52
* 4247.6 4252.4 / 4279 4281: 0.6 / 10.9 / 11.58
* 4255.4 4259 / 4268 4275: 1.0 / 10.1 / 11.14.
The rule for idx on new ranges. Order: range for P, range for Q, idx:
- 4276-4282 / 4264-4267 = 10.9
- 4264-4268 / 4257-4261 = 10.6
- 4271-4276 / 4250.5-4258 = 11.2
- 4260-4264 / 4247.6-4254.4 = 11.5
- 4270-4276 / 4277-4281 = 11.1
